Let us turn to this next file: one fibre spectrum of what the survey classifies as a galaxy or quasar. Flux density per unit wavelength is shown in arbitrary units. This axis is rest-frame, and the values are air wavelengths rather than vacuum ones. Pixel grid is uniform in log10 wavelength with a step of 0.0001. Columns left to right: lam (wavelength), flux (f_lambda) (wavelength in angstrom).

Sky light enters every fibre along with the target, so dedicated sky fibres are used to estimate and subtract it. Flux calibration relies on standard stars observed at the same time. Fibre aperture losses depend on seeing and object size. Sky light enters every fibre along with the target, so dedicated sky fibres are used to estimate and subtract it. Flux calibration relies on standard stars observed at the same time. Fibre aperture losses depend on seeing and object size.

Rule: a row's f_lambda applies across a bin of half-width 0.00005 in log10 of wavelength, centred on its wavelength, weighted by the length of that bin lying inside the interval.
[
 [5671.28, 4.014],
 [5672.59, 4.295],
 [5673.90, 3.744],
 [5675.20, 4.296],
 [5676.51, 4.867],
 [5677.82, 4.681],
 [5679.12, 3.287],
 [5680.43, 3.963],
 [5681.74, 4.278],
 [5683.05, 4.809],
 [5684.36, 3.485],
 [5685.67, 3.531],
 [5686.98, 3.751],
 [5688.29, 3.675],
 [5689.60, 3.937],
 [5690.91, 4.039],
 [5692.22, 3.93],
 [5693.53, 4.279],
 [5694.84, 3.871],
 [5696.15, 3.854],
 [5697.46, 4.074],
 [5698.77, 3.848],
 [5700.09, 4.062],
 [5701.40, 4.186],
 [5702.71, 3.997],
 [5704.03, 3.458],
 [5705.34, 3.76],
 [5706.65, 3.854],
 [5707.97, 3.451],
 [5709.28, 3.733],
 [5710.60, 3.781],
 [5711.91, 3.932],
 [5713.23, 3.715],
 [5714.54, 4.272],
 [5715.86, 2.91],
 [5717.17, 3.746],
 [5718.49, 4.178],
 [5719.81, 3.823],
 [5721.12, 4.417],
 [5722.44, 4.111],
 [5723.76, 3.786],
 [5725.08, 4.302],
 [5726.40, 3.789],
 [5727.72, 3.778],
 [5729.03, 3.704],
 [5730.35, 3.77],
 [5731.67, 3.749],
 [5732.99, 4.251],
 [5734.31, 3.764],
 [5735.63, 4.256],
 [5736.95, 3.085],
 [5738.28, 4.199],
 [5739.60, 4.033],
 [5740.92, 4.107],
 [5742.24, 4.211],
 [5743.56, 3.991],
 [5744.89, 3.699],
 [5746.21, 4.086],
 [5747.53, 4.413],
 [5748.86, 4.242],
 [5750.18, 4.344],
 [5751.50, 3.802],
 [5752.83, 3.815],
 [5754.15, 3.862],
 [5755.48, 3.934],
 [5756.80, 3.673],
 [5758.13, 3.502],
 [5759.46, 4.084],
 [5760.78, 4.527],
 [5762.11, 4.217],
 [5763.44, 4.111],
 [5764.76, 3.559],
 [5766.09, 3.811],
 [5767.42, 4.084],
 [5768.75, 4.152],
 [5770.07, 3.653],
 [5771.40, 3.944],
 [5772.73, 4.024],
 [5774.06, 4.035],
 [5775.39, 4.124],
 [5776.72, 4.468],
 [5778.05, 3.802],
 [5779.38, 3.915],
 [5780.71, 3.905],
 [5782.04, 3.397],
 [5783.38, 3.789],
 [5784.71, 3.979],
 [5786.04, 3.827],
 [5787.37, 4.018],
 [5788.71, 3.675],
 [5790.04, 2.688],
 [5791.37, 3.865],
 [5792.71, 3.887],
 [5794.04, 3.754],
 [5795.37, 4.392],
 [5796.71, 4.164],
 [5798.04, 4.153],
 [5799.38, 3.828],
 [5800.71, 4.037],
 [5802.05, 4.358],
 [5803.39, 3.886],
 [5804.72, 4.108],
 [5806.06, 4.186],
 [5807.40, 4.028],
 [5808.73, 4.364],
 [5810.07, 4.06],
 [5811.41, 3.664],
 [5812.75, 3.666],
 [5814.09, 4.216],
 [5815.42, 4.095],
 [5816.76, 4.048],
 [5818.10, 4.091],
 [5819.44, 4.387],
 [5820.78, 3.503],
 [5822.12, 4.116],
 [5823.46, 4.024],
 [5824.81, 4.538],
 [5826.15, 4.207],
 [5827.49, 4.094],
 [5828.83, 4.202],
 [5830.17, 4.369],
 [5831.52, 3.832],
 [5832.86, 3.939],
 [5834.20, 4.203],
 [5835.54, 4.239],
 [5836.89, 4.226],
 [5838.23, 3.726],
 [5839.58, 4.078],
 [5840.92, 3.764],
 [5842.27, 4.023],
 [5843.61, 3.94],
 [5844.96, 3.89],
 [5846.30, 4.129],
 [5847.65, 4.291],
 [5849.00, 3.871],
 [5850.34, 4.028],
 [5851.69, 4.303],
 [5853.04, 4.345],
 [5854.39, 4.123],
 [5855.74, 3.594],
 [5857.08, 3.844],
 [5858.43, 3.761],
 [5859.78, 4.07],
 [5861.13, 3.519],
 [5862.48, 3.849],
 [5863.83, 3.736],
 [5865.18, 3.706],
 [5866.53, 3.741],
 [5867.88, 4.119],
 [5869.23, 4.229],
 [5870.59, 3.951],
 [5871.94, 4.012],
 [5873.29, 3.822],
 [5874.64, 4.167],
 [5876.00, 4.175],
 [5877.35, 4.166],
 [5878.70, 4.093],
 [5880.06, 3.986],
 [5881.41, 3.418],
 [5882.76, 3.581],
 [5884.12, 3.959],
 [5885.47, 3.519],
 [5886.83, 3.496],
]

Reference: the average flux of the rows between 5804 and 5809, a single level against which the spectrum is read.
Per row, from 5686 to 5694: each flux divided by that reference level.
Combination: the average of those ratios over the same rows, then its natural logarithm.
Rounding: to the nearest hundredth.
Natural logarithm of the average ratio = -0.06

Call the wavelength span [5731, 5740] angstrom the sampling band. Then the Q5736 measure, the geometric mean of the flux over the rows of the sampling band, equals 3.9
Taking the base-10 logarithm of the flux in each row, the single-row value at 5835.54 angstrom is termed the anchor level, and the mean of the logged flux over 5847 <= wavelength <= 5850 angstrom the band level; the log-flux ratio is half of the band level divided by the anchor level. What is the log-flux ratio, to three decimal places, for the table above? 0.486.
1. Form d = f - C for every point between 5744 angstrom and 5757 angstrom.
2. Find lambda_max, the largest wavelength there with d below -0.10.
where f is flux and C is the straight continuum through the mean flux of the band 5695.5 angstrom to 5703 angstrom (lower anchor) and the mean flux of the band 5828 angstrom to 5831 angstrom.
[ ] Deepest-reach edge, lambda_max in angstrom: 5756.80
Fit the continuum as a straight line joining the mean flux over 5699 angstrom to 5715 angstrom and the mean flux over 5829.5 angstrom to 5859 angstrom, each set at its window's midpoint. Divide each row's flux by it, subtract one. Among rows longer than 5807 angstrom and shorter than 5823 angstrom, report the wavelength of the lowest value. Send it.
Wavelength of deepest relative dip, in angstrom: 5820.78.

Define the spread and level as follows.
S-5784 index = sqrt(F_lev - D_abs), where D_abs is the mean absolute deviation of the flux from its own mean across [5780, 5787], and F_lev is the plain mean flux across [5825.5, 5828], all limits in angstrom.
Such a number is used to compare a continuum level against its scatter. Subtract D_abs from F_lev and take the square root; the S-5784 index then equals 2.00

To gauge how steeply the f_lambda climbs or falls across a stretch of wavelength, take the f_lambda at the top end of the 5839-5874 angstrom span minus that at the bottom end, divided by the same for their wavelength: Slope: -0.008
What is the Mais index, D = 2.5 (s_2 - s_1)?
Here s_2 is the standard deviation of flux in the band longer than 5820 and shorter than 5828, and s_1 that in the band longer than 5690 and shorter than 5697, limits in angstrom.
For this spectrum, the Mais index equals 0.4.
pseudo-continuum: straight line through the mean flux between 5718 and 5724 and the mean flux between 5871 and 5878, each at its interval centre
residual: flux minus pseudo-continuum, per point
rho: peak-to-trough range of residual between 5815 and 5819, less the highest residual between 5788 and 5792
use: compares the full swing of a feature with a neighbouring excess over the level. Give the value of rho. 0.25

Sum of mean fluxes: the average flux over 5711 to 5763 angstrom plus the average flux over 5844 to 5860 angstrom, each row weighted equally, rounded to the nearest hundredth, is 7.97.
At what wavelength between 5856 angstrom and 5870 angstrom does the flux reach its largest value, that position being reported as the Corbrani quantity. 5869.23 angstrom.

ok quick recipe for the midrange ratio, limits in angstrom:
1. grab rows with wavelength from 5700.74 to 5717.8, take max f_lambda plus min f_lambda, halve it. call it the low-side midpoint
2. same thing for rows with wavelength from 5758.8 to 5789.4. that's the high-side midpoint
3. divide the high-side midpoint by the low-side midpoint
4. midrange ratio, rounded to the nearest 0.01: 1.10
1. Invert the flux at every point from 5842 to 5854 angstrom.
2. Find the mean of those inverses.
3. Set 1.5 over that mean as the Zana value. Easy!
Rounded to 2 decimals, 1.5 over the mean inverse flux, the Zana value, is 6.13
